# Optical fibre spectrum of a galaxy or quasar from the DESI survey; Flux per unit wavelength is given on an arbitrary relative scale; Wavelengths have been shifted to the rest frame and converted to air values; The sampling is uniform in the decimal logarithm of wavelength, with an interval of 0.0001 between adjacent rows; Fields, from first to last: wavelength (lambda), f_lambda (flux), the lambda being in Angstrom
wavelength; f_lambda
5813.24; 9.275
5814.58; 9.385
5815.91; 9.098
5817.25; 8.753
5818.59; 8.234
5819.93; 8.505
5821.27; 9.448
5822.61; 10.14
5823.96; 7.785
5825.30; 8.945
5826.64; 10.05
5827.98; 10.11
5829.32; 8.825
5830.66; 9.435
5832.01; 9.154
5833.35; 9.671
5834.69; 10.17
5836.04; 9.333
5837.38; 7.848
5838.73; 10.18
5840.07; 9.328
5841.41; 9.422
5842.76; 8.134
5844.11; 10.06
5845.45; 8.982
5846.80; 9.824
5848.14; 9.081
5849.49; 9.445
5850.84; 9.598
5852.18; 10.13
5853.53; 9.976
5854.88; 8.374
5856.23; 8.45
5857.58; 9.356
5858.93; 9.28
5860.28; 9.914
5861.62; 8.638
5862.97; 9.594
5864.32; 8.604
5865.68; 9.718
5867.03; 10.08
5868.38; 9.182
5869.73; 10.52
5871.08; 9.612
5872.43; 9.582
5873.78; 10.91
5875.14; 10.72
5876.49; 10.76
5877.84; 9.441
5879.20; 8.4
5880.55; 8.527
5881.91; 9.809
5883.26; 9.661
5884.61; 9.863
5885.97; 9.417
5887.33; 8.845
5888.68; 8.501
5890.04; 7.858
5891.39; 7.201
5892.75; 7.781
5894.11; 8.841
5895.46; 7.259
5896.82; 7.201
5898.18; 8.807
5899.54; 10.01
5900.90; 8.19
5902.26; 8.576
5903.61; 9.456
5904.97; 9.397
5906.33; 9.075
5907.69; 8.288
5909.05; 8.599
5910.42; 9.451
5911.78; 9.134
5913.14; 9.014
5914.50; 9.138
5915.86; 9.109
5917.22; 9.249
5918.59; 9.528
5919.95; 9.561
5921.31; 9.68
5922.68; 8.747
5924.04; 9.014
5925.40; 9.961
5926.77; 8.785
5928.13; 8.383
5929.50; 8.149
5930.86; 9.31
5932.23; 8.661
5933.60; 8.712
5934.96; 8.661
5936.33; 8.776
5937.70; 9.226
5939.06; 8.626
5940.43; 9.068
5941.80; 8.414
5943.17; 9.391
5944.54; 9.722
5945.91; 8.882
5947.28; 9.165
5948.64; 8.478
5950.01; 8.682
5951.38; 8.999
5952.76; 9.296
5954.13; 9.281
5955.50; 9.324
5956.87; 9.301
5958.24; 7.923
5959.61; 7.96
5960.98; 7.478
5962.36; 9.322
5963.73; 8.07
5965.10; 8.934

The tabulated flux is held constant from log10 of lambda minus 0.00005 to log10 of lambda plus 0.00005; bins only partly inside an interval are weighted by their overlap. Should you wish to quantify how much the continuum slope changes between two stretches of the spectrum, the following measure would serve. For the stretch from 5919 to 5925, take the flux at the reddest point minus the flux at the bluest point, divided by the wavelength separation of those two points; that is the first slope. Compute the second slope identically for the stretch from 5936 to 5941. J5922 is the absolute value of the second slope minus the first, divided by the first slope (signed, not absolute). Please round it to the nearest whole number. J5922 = -2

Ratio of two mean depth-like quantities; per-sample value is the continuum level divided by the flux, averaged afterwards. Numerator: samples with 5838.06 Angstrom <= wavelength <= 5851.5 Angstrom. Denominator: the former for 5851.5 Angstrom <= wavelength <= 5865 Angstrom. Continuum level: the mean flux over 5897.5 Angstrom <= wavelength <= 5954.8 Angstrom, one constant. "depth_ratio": 0.98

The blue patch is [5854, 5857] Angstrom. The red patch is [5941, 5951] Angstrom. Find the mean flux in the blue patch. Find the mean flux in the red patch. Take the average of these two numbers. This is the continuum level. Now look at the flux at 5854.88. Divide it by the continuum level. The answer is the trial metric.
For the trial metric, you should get 0.96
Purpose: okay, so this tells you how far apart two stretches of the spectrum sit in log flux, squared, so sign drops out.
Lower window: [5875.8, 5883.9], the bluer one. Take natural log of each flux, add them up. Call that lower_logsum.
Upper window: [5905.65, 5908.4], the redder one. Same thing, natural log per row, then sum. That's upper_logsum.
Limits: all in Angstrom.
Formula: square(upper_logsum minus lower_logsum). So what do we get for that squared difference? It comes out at 83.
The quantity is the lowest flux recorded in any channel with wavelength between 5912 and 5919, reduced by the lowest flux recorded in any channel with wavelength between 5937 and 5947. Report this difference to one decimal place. 0.6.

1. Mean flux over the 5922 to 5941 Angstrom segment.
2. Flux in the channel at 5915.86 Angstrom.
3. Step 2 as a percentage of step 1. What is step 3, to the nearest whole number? 103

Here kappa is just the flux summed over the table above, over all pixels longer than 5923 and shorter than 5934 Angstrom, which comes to 71.0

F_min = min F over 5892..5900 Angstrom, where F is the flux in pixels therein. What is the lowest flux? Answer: 7.201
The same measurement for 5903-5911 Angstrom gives 8.288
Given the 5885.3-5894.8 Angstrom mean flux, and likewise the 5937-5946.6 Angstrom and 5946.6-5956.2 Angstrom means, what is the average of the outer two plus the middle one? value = 17.7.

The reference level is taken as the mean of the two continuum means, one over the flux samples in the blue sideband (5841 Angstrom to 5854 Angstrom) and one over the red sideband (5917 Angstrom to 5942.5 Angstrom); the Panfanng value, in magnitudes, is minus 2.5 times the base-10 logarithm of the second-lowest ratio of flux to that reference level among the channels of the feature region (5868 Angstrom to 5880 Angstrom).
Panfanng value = 0.004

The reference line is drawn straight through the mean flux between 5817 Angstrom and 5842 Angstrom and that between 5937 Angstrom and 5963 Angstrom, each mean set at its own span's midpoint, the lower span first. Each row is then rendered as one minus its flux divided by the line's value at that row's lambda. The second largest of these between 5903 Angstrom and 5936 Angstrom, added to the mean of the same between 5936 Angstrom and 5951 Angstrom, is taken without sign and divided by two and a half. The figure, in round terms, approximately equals 0.029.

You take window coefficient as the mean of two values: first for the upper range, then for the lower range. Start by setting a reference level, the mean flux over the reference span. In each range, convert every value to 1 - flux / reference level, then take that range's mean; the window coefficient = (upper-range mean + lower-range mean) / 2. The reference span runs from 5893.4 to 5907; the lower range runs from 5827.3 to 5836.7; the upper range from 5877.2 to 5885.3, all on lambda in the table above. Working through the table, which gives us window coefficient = -0.083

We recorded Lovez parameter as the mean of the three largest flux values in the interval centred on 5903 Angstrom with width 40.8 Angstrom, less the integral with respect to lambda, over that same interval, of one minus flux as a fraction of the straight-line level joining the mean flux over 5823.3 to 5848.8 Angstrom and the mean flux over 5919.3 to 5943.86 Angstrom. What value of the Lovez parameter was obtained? 8.9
